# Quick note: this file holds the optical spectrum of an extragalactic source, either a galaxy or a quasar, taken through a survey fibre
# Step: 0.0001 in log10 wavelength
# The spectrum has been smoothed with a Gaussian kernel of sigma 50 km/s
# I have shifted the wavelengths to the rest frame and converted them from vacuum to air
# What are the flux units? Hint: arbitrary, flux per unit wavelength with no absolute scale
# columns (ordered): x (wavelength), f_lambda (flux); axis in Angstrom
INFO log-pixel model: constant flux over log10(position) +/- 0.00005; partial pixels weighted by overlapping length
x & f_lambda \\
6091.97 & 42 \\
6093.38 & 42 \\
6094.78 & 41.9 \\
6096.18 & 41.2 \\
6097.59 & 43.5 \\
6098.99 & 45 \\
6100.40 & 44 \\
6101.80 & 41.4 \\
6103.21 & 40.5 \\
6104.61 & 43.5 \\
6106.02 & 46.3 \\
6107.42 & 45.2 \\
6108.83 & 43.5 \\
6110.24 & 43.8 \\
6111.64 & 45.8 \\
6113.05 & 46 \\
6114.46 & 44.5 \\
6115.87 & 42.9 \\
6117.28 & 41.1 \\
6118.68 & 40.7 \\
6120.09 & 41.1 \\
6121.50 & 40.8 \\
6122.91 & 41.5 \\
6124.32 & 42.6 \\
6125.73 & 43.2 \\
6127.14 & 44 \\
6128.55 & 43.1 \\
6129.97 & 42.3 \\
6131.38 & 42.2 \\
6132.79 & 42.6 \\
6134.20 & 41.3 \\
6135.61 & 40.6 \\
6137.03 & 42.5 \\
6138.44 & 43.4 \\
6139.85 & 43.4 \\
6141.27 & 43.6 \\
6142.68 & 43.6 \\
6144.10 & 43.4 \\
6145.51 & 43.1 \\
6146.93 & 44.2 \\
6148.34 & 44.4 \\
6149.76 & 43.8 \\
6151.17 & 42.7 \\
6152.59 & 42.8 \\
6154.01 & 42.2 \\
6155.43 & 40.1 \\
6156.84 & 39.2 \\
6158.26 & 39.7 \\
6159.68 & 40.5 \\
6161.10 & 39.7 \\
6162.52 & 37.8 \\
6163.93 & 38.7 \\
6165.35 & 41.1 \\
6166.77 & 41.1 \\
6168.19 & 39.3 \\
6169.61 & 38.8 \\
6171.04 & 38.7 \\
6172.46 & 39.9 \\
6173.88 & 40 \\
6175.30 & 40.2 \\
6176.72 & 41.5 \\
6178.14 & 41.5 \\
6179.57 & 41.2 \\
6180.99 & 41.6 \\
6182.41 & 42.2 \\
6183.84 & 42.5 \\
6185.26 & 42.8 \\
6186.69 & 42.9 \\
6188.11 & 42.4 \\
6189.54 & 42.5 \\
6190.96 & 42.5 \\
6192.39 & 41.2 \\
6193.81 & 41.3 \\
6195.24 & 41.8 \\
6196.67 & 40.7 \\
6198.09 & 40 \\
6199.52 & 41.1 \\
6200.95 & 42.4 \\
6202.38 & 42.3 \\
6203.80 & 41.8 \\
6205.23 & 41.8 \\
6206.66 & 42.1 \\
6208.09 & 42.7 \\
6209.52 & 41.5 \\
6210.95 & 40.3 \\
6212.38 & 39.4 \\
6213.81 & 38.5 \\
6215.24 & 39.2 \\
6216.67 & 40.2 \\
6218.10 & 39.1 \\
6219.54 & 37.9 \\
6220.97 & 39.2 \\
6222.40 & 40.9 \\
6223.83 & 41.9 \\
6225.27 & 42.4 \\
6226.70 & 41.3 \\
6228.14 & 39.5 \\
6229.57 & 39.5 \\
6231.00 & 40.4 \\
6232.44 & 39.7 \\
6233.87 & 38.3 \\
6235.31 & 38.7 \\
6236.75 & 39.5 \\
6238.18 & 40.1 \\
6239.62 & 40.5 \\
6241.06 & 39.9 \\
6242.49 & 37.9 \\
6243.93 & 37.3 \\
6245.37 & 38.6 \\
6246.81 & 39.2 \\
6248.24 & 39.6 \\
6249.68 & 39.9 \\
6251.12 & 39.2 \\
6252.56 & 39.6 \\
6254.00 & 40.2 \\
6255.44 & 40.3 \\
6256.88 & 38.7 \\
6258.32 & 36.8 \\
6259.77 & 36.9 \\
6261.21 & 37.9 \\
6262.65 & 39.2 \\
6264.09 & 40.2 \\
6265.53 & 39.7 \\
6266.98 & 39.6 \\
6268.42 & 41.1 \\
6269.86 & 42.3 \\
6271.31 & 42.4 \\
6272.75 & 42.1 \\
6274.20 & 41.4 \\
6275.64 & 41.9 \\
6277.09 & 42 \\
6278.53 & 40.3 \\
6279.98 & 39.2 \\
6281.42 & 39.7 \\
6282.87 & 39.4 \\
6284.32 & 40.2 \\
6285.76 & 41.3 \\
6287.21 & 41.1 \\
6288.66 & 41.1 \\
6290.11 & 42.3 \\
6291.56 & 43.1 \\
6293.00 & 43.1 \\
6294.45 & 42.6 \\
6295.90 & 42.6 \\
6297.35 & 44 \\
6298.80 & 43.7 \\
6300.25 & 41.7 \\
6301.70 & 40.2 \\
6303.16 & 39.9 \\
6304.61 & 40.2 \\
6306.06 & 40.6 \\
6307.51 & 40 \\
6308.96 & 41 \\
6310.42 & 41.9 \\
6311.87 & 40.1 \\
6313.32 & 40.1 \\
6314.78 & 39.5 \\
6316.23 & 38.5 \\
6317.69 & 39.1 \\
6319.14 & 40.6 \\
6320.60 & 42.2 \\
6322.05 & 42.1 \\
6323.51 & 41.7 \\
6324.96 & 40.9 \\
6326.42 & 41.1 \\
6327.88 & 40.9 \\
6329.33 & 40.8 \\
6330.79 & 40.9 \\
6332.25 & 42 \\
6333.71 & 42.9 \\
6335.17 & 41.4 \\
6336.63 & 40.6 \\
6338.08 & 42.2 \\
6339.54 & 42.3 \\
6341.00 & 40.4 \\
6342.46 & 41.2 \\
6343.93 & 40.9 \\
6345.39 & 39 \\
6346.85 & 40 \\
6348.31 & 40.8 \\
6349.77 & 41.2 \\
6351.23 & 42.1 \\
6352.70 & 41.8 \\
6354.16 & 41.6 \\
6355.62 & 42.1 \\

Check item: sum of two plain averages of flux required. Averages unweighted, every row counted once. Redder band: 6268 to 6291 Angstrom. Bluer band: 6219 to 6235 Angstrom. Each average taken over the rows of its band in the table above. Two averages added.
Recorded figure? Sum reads 81.2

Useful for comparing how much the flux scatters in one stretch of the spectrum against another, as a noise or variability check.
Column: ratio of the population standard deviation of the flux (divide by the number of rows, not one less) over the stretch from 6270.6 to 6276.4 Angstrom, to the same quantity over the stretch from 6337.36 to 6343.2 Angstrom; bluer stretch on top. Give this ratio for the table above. 0.47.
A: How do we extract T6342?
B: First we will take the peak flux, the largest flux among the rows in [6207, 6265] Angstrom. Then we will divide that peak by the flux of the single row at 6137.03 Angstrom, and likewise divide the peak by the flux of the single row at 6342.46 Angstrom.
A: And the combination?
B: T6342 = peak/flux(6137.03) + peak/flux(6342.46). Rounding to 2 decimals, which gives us 2.04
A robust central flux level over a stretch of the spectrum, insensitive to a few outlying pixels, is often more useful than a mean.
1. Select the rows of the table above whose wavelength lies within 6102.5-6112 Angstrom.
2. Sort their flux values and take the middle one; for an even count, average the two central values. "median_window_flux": 43.8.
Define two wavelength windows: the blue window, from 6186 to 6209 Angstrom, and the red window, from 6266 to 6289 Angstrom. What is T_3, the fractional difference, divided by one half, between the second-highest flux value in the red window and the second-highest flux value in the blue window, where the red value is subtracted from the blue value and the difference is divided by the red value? 0.02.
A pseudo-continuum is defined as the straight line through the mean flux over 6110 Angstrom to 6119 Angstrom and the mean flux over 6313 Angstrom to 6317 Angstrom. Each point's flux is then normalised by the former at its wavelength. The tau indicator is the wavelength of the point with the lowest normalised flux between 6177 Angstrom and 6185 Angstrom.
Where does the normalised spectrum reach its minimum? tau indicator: 6179.57 Angstrom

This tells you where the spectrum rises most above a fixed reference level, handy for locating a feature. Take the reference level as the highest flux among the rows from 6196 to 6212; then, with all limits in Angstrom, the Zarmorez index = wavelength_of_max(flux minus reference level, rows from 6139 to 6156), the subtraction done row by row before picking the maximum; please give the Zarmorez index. 6148.34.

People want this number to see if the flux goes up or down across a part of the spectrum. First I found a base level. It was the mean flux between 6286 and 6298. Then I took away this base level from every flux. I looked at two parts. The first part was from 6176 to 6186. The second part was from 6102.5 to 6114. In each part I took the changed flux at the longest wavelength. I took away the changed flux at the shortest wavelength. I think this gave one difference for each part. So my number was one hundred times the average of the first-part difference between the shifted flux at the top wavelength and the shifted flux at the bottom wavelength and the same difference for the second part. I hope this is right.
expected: 340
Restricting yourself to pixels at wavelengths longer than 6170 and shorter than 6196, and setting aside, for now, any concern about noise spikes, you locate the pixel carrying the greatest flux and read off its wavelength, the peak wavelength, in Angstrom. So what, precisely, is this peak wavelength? 6186.69 Angstrom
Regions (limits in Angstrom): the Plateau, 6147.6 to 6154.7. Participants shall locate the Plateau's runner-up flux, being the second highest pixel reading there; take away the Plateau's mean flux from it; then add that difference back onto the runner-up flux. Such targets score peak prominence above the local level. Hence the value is 44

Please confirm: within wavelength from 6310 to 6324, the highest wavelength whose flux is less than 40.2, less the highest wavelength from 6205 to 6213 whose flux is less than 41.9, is 105.3 Angstrom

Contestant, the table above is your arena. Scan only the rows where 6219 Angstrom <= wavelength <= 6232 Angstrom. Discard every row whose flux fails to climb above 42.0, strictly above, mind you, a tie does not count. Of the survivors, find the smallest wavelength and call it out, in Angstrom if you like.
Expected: 6225.27 Angstrom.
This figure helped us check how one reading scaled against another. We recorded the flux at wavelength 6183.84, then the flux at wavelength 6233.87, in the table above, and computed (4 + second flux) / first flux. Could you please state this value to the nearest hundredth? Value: 1.00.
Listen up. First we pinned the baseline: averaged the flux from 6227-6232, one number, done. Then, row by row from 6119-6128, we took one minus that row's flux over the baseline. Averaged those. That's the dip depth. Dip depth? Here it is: -0.06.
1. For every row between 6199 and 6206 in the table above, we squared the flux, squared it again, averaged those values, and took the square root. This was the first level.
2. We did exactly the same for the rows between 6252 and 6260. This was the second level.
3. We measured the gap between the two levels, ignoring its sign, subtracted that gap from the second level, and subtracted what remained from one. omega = -1260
